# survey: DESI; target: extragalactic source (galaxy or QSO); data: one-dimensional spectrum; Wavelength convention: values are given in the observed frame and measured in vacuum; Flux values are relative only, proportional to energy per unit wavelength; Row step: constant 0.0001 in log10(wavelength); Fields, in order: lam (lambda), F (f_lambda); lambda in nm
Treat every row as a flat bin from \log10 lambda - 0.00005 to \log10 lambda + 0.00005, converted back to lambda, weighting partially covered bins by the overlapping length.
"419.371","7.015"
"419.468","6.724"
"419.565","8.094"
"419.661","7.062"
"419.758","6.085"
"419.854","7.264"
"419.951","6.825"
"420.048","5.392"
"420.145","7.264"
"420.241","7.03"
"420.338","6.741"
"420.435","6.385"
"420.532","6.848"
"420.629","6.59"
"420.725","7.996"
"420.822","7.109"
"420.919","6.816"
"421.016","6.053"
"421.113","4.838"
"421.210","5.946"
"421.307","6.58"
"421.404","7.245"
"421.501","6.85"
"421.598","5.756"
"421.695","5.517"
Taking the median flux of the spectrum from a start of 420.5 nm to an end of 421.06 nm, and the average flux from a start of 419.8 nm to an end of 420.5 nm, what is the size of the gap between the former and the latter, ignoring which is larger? 0.1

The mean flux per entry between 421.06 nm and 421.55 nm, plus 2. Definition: 8.3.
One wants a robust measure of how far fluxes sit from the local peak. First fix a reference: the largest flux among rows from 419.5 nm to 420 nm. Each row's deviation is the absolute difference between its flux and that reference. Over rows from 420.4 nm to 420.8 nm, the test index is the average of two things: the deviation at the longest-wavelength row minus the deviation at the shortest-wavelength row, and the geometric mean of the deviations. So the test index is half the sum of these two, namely -0.43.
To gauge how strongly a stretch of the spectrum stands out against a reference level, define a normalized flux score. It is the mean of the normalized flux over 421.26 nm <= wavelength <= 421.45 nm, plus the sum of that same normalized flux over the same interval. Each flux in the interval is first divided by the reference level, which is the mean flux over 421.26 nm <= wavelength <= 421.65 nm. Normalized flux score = 3.1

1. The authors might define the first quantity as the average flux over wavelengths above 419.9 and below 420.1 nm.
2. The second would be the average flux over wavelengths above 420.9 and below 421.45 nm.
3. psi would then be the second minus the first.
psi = 0.1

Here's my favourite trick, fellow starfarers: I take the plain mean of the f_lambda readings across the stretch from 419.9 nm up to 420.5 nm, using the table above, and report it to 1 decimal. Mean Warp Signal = 6.6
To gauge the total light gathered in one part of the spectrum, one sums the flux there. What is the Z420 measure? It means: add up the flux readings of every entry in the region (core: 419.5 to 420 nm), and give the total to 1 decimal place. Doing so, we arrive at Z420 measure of 35.3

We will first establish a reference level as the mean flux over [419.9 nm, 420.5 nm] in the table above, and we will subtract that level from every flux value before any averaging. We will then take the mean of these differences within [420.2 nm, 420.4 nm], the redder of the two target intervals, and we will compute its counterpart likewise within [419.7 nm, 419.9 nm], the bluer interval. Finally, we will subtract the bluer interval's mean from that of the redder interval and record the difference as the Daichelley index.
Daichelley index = 0.2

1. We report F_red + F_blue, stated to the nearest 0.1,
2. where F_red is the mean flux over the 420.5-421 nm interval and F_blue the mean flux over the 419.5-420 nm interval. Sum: 14.1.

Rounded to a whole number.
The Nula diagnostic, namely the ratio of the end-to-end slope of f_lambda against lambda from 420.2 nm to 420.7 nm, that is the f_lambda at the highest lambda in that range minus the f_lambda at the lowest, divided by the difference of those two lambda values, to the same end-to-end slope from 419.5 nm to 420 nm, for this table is 0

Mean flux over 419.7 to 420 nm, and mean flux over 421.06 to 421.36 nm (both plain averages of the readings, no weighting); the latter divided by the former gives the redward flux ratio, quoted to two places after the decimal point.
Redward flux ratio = 0.86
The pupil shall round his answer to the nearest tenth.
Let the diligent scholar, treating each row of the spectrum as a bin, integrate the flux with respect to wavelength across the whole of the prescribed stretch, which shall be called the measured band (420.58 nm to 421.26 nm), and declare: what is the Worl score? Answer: 4.4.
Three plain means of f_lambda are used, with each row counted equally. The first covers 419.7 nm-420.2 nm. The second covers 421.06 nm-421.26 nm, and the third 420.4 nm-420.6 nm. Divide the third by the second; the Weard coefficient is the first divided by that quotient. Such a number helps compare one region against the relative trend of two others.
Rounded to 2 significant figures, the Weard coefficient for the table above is 5.4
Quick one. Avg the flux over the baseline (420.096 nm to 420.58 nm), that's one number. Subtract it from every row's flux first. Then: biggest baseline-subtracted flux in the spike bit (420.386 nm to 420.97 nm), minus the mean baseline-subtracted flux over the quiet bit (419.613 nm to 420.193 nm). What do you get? 1.3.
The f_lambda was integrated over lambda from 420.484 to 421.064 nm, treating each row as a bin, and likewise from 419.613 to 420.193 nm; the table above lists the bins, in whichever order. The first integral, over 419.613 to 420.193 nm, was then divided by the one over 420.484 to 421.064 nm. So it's 0.96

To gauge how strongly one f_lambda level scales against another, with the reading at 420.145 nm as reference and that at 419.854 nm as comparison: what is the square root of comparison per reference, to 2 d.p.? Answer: 1.00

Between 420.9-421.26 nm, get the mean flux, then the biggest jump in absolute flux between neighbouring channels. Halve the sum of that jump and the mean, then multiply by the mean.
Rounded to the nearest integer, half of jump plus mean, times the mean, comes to 21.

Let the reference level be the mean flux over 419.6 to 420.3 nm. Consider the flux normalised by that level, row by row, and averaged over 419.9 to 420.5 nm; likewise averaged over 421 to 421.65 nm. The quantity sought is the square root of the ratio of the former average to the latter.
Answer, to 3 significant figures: 1.03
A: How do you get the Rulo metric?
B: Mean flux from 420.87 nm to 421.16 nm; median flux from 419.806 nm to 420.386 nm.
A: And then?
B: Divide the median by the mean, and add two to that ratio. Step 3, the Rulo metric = 3.17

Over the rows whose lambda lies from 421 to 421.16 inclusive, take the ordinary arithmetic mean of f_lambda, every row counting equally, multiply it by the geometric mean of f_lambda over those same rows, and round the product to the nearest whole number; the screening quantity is 29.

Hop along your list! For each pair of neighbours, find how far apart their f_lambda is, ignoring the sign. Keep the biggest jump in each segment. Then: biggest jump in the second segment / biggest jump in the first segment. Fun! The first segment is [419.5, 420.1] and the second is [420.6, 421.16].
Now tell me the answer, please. 0.98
